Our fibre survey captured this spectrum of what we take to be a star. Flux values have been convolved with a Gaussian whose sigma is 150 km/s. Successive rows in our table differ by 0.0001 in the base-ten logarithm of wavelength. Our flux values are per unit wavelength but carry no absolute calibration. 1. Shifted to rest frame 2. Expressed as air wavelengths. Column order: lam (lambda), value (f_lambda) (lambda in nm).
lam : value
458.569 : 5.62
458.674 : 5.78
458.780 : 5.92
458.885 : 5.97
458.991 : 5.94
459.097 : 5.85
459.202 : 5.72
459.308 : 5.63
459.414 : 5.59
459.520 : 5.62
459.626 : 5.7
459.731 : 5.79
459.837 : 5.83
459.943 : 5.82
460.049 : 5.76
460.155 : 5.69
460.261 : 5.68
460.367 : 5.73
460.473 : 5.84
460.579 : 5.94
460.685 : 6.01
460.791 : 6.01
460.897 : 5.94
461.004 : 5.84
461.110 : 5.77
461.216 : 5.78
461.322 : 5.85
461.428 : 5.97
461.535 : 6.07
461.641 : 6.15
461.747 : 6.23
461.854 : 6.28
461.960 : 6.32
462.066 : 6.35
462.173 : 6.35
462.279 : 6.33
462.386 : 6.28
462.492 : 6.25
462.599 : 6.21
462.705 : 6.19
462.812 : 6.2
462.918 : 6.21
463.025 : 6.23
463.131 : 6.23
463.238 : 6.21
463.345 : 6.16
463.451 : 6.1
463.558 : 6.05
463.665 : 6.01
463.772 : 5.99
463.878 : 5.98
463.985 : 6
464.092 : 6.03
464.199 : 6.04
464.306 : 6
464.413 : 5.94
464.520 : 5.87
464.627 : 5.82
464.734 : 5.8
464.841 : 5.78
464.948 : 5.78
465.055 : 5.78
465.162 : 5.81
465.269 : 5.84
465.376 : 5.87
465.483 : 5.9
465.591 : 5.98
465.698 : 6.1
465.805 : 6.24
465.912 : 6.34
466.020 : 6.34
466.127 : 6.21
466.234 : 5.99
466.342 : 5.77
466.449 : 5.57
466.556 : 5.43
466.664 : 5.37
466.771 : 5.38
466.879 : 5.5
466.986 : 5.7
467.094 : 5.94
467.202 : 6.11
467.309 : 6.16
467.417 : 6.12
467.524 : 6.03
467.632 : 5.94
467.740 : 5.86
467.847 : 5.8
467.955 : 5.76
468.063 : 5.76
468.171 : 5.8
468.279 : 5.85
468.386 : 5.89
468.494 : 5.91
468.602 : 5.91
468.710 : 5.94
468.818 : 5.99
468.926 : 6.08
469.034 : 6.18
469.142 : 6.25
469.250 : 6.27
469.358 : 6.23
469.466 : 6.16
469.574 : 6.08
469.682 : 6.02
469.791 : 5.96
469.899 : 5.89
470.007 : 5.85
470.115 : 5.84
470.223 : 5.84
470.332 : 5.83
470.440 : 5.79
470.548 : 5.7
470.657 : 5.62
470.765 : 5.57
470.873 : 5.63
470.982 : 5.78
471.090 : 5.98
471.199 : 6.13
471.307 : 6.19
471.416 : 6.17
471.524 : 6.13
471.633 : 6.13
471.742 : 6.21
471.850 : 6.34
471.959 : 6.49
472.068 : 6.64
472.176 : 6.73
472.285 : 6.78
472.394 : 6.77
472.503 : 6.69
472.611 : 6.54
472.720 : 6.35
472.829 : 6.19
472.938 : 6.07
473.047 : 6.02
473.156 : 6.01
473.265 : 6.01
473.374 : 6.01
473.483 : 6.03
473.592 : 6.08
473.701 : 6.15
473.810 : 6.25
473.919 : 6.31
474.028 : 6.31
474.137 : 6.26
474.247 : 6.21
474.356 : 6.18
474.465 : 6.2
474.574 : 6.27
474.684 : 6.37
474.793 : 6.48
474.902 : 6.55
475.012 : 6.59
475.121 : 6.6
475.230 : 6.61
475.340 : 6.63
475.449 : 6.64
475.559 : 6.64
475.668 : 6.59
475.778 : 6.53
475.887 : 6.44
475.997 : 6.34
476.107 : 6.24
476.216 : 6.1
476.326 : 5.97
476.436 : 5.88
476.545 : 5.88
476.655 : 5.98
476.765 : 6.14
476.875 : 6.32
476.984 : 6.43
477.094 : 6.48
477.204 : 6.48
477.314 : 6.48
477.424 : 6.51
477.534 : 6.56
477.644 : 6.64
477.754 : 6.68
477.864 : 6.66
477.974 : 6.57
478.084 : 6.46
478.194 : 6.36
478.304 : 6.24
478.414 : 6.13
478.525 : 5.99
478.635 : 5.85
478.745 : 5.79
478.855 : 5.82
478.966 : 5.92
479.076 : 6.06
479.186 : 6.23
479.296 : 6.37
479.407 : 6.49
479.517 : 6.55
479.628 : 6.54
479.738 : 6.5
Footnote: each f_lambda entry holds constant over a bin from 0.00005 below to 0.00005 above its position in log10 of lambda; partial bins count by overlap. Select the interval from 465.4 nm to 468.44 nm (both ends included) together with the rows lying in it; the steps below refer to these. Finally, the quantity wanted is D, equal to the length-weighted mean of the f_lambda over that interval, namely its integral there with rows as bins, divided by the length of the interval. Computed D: 5.89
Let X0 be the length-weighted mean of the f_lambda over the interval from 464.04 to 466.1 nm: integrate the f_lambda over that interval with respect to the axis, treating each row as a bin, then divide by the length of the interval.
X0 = 5.96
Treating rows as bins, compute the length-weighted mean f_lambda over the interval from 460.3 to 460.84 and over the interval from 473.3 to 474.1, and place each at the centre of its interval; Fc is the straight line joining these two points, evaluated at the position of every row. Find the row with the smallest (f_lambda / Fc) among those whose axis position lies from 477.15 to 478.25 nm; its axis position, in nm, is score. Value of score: 478.194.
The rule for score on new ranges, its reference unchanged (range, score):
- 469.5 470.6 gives 470.548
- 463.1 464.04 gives 463.878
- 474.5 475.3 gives 474.574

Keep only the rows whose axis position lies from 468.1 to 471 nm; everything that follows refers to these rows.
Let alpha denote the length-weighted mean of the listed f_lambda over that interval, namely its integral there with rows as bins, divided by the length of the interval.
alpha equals 5.92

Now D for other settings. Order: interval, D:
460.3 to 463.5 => 6.10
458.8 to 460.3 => 5.76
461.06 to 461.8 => 5.98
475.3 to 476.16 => 6.50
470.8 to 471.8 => 6.03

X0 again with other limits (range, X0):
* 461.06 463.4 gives 6.17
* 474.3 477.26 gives 6.35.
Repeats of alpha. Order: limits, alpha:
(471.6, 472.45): 6.52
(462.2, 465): 6.07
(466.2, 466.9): 5.56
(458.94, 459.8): 5.73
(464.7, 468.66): 5.87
